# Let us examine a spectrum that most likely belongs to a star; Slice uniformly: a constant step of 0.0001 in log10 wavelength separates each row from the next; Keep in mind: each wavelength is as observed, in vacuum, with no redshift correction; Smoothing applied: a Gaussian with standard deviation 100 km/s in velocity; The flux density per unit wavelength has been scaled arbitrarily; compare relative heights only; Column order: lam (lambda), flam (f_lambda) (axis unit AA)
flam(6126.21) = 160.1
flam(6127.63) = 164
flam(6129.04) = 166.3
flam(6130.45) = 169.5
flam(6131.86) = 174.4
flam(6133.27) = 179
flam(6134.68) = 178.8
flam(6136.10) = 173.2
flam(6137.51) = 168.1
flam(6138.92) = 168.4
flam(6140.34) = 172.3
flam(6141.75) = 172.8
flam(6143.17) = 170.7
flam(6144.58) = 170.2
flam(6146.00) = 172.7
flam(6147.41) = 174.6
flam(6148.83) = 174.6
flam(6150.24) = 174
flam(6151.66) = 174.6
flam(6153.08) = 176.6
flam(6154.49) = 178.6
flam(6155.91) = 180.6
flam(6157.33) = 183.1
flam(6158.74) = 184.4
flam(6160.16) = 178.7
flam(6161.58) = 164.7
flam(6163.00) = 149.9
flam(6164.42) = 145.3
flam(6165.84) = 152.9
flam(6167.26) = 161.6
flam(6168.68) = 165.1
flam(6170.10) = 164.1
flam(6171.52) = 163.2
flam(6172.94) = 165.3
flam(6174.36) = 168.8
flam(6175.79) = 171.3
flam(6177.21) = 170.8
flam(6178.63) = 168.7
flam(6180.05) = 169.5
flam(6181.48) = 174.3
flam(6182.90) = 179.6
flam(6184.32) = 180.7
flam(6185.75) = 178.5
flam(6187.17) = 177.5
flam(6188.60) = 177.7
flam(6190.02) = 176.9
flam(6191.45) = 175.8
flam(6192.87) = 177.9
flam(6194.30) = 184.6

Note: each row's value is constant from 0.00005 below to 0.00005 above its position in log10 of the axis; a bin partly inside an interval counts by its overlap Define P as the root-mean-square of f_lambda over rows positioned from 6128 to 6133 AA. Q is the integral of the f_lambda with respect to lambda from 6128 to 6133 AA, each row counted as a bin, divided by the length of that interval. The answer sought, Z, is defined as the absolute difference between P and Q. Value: 0.56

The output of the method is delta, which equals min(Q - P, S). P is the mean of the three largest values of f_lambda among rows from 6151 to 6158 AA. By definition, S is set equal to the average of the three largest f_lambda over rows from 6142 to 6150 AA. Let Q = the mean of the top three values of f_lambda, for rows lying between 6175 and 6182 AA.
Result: -9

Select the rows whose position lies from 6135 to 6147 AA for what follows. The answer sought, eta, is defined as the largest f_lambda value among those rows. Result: 173.2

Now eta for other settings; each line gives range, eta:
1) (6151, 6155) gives 178.6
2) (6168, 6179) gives 171.3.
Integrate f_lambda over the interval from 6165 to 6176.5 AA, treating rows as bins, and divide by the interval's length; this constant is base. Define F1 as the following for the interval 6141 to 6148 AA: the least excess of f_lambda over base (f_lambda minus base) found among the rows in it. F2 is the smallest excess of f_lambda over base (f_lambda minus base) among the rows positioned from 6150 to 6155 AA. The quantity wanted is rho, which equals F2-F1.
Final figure 4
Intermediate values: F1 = 6.4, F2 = 10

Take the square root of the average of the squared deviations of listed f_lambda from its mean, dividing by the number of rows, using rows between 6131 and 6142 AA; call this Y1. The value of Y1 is 3.8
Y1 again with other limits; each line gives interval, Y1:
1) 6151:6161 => 3.2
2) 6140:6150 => 1.6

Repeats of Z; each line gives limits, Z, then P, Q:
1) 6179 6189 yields 0.40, 177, 176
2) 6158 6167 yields 0.59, 163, 163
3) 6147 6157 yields 0.23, 176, 176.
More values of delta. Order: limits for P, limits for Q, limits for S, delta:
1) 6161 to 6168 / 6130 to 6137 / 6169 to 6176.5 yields 18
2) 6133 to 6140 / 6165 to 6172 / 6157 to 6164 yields -13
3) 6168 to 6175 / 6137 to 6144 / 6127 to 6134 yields 6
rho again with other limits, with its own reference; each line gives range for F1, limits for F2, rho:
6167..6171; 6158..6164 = -12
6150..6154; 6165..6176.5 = -21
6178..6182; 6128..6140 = -2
